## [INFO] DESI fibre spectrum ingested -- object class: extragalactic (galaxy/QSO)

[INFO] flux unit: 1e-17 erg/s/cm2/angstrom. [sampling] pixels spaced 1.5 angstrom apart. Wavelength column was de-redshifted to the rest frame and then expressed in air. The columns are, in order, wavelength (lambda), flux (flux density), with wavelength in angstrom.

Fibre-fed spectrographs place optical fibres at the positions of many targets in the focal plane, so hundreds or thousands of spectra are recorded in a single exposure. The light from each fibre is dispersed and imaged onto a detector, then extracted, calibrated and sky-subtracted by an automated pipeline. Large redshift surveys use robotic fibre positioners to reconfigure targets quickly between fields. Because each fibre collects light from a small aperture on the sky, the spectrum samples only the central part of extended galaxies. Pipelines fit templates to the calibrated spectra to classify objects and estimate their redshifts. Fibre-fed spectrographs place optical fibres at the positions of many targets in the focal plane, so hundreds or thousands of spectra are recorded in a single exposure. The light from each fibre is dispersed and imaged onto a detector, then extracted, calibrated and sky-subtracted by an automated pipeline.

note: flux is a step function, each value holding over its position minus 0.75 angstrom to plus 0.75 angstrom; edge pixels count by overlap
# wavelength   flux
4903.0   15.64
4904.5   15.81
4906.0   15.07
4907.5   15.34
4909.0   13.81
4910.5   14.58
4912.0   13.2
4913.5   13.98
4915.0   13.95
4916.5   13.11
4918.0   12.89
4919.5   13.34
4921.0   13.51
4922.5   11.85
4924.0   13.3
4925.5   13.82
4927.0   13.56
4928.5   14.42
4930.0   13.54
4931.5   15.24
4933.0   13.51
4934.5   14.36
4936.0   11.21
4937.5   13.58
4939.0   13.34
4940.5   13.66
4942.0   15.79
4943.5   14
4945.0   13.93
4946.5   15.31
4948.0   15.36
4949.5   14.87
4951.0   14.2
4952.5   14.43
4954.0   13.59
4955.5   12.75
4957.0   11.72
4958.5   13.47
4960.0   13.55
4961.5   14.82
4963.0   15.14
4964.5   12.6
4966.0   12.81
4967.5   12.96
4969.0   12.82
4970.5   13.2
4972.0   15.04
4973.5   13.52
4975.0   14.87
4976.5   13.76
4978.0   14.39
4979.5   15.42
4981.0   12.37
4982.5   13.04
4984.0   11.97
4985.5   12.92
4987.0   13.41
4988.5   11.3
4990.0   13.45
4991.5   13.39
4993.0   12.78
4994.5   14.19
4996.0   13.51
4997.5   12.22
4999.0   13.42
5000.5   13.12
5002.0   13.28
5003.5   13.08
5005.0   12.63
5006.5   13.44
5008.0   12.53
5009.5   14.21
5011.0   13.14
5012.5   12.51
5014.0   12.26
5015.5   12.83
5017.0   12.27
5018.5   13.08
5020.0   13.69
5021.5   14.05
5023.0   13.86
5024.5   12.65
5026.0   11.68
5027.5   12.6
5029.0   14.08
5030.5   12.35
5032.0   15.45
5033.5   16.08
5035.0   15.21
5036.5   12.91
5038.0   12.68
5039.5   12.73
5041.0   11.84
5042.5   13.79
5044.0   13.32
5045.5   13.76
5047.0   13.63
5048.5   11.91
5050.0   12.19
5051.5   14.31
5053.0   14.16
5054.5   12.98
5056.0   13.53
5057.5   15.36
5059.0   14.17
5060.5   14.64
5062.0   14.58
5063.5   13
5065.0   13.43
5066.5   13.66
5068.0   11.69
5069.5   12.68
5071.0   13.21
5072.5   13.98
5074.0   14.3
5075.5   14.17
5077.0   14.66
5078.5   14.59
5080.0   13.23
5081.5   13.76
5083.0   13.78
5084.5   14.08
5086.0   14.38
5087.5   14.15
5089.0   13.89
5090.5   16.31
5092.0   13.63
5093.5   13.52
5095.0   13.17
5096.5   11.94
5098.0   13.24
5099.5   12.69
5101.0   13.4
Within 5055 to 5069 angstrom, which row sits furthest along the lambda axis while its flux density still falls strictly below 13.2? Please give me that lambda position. 5068.0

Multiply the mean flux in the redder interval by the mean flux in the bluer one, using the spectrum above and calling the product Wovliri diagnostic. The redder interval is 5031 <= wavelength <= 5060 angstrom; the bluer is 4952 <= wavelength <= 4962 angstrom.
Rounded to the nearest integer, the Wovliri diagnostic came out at 184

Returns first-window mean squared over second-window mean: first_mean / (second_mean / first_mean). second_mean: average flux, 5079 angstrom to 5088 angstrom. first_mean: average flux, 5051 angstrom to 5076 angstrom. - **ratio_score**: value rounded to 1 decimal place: 13.6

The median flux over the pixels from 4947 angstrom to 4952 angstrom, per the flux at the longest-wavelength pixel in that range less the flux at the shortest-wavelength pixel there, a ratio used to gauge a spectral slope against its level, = -13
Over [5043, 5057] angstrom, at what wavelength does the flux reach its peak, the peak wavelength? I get 5051.5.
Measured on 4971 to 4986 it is 4979.5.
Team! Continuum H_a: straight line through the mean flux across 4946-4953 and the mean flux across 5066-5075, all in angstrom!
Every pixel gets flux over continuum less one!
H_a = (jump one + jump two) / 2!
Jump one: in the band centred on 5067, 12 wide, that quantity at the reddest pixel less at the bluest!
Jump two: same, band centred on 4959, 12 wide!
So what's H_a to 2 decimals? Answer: -0.05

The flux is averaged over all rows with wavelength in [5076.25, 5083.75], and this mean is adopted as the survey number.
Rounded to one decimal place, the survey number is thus 14.0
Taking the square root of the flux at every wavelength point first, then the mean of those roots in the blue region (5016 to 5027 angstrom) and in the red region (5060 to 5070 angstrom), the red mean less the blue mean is 0.047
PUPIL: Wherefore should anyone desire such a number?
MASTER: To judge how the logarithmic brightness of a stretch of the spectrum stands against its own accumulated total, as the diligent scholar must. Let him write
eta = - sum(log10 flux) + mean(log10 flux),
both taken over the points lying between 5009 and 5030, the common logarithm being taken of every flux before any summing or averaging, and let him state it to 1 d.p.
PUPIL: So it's -14.5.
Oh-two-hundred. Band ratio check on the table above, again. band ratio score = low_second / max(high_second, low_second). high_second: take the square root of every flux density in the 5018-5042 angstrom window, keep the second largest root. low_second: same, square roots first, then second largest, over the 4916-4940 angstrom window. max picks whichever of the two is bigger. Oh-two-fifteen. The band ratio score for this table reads 0.966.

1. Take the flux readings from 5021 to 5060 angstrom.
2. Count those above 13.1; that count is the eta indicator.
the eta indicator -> 15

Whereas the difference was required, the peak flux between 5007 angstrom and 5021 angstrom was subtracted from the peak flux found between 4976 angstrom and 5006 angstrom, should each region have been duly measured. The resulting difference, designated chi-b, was 1.2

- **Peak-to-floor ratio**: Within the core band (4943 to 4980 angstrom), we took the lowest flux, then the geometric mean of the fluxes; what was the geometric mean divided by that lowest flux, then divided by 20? 0.0593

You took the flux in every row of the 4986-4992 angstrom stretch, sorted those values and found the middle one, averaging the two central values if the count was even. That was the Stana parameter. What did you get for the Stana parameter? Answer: 13.4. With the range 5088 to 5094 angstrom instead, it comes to 13.8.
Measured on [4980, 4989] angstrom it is 12.6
